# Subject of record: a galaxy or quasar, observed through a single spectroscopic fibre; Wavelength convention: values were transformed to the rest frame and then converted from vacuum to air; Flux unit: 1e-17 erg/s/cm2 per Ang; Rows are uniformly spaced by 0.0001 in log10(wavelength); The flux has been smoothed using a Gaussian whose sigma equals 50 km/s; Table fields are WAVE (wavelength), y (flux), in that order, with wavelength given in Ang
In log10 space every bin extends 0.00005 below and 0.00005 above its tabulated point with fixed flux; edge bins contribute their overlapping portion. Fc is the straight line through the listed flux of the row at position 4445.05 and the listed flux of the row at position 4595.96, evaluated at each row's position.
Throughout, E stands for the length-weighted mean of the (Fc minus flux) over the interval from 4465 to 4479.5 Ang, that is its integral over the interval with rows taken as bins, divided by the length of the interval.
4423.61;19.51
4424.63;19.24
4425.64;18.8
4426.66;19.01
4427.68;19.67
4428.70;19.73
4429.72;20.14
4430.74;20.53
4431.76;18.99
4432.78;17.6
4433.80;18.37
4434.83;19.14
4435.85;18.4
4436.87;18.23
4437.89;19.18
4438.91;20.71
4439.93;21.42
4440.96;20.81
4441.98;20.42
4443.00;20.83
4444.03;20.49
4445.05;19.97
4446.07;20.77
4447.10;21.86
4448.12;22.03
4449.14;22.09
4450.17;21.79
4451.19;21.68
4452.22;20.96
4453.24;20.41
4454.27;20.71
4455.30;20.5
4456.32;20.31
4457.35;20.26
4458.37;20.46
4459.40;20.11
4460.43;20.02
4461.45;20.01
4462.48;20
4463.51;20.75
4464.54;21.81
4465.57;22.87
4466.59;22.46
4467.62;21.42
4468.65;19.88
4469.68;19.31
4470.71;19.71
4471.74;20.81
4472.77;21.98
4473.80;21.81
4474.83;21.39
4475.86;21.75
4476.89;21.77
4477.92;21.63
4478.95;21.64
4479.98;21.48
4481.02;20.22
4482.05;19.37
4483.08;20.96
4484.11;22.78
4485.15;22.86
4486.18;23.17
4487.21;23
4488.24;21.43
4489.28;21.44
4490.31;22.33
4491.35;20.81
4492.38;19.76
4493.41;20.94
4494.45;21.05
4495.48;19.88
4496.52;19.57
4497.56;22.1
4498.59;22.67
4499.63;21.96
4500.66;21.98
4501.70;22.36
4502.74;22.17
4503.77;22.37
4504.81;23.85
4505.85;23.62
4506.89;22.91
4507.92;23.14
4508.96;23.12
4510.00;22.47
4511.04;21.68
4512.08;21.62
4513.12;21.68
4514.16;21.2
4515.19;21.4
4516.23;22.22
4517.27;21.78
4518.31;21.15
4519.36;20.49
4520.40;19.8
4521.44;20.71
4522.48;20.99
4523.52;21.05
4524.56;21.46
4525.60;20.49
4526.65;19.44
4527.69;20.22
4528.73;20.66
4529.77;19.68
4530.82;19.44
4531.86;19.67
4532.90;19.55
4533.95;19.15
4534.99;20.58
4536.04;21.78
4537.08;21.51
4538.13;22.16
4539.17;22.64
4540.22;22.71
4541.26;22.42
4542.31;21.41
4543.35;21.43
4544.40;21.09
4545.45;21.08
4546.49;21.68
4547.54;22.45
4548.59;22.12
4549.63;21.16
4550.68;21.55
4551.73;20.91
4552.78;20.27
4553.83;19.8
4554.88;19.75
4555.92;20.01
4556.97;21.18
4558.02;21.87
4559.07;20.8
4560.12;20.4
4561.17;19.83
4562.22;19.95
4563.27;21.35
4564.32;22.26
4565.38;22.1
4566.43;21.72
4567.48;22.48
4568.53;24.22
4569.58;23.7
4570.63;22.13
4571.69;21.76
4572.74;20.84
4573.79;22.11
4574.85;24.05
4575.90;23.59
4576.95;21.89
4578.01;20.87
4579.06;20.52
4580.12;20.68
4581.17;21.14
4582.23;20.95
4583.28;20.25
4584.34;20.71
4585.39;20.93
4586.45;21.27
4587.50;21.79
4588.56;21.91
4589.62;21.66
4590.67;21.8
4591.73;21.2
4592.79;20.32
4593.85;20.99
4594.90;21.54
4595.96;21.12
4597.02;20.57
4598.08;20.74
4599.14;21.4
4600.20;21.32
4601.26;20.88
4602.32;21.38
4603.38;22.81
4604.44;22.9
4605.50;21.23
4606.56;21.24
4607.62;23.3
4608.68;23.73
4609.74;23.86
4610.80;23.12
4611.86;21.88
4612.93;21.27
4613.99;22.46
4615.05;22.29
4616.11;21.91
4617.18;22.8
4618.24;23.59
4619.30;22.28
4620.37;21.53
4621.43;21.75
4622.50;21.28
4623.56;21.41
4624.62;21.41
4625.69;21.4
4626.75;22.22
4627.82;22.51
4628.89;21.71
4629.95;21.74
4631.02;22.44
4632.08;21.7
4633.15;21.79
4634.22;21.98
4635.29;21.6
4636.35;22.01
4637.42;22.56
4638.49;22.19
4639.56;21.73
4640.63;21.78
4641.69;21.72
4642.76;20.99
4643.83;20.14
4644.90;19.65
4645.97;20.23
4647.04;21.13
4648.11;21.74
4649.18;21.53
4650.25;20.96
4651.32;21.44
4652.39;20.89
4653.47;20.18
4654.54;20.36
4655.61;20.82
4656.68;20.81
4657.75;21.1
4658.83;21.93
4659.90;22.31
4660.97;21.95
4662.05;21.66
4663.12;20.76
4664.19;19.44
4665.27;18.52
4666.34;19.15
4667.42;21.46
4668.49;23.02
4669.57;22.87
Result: -1.14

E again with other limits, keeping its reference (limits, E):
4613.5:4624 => -0.84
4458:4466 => -0.64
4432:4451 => -0.29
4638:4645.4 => 0.30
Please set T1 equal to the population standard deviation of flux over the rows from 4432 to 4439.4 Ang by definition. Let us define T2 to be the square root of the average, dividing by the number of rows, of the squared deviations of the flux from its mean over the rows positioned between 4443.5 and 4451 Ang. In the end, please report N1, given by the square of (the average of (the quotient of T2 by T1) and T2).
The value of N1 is 0.7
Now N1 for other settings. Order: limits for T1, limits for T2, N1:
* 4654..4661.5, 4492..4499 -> 1.9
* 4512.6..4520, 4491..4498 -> 1.5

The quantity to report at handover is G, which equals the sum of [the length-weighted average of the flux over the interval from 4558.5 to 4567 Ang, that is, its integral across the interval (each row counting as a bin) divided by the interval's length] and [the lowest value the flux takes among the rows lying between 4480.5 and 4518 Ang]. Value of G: 40.4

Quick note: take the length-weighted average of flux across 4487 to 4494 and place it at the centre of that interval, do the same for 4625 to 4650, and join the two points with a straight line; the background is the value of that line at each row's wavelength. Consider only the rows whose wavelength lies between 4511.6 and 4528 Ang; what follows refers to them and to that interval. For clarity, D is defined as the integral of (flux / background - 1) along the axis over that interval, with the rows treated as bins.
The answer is -0.3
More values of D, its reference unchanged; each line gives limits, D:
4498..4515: 0.9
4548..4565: -0.5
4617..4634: 0.3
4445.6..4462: -0.3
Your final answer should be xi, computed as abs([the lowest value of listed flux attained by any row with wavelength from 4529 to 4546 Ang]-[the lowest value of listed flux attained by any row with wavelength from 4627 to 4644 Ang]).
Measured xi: 1.0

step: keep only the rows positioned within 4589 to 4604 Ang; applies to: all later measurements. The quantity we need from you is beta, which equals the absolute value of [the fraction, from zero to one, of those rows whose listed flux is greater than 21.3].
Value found 0.50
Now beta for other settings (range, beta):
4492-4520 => 0.70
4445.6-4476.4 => 0.43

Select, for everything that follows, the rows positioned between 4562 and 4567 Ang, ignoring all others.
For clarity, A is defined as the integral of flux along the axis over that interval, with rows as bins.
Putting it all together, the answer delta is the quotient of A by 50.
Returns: 2.16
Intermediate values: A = 108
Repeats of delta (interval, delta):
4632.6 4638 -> 2.37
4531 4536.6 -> 2.25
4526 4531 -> 1.99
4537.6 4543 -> 2.40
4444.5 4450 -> 2.35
